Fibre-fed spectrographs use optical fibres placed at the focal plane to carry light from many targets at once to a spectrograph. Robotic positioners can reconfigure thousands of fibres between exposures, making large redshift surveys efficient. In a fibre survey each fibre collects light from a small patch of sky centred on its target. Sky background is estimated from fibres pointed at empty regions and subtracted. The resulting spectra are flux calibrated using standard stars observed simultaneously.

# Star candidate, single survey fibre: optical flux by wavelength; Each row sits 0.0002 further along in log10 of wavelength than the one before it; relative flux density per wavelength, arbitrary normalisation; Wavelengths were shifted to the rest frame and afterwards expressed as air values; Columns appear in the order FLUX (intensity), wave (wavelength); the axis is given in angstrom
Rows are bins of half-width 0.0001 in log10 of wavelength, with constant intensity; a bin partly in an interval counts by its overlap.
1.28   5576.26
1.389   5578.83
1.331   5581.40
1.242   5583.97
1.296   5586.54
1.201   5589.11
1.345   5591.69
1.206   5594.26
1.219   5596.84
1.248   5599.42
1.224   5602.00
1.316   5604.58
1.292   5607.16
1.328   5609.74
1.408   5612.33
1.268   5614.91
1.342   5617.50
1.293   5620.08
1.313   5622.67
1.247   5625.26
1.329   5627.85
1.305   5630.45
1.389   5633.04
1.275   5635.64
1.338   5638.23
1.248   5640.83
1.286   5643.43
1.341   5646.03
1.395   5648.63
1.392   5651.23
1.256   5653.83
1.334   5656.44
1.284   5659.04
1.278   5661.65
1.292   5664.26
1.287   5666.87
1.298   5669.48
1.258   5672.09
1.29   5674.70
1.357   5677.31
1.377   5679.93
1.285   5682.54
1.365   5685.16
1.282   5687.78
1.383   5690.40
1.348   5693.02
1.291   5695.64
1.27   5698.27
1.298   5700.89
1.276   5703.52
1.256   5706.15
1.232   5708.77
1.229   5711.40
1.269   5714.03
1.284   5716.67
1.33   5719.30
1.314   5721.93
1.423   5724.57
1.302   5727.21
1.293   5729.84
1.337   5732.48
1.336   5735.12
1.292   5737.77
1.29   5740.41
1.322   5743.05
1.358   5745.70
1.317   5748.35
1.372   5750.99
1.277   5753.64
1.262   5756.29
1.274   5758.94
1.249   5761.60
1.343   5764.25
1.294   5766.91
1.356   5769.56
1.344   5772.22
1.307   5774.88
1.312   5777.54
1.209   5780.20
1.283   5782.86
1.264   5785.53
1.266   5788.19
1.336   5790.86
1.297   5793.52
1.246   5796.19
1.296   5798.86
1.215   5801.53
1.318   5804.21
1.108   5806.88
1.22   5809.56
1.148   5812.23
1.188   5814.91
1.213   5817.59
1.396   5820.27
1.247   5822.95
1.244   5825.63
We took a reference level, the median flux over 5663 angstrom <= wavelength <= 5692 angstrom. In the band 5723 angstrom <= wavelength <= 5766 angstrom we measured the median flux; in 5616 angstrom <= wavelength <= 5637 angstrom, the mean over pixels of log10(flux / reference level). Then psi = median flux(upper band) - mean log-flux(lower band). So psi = 1.30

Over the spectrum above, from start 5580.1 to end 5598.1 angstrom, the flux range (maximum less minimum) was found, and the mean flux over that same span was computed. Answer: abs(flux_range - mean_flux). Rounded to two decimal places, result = 1.12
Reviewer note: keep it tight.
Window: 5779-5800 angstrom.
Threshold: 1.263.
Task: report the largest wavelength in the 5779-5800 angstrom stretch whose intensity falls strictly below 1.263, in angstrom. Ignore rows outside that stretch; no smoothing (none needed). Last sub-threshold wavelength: 5796.19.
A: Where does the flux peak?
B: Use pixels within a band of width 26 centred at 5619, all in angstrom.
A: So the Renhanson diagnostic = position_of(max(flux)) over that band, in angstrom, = 5612.33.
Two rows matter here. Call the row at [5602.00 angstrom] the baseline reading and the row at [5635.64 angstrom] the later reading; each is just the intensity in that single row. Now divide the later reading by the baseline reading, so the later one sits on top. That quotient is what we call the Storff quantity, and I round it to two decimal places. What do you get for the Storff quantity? 1.04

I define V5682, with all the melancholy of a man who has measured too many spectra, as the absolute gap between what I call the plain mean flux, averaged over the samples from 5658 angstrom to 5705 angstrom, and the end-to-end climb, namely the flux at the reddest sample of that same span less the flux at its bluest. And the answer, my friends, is 1.31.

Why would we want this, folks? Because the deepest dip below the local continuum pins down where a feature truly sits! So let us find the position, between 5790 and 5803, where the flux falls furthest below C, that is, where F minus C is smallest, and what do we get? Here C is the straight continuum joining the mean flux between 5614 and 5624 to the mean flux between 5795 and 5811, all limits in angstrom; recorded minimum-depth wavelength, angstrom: 5801.53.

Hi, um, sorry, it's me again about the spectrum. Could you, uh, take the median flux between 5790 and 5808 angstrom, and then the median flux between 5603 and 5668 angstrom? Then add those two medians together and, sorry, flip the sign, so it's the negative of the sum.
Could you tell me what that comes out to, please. -2.60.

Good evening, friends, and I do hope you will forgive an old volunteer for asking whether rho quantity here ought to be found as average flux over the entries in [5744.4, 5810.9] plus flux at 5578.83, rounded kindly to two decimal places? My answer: 2.67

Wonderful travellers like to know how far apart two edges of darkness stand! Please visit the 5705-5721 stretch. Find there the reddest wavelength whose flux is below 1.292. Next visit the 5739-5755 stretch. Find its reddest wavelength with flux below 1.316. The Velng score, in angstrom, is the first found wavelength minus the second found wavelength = -37.0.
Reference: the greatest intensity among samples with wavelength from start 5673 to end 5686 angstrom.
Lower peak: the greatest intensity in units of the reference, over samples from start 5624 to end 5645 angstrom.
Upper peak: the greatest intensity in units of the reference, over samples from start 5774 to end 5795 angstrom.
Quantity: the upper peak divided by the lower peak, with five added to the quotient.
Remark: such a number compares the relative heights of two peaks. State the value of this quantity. 5.96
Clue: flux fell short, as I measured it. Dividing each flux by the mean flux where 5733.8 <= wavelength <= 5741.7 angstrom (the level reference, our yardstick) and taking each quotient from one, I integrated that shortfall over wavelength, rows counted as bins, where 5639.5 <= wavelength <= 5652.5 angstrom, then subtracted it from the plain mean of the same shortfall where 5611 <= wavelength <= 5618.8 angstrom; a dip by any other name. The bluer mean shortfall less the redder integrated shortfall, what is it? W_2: 0.24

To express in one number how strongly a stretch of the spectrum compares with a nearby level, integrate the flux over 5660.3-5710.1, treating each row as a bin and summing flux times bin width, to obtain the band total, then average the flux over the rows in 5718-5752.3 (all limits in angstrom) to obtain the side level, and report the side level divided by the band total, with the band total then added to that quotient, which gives 65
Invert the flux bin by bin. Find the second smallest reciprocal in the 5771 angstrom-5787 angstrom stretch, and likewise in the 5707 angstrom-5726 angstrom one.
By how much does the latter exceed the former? -0.010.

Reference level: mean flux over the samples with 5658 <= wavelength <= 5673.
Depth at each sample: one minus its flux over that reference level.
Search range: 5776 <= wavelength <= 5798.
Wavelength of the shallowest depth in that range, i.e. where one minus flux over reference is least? 5790.86 angstrom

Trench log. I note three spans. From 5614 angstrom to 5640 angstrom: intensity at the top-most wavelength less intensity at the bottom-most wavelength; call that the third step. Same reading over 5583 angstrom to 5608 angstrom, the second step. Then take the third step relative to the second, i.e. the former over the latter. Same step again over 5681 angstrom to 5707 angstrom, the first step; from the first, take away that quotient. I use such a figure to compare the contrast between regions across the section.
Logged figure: -1.4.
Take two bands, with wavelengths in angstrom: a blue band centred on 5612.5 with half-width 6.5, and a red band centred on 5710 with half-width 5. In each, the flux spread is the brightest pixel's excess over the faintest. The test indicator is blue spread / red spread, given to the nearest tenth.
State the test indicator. 3.5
